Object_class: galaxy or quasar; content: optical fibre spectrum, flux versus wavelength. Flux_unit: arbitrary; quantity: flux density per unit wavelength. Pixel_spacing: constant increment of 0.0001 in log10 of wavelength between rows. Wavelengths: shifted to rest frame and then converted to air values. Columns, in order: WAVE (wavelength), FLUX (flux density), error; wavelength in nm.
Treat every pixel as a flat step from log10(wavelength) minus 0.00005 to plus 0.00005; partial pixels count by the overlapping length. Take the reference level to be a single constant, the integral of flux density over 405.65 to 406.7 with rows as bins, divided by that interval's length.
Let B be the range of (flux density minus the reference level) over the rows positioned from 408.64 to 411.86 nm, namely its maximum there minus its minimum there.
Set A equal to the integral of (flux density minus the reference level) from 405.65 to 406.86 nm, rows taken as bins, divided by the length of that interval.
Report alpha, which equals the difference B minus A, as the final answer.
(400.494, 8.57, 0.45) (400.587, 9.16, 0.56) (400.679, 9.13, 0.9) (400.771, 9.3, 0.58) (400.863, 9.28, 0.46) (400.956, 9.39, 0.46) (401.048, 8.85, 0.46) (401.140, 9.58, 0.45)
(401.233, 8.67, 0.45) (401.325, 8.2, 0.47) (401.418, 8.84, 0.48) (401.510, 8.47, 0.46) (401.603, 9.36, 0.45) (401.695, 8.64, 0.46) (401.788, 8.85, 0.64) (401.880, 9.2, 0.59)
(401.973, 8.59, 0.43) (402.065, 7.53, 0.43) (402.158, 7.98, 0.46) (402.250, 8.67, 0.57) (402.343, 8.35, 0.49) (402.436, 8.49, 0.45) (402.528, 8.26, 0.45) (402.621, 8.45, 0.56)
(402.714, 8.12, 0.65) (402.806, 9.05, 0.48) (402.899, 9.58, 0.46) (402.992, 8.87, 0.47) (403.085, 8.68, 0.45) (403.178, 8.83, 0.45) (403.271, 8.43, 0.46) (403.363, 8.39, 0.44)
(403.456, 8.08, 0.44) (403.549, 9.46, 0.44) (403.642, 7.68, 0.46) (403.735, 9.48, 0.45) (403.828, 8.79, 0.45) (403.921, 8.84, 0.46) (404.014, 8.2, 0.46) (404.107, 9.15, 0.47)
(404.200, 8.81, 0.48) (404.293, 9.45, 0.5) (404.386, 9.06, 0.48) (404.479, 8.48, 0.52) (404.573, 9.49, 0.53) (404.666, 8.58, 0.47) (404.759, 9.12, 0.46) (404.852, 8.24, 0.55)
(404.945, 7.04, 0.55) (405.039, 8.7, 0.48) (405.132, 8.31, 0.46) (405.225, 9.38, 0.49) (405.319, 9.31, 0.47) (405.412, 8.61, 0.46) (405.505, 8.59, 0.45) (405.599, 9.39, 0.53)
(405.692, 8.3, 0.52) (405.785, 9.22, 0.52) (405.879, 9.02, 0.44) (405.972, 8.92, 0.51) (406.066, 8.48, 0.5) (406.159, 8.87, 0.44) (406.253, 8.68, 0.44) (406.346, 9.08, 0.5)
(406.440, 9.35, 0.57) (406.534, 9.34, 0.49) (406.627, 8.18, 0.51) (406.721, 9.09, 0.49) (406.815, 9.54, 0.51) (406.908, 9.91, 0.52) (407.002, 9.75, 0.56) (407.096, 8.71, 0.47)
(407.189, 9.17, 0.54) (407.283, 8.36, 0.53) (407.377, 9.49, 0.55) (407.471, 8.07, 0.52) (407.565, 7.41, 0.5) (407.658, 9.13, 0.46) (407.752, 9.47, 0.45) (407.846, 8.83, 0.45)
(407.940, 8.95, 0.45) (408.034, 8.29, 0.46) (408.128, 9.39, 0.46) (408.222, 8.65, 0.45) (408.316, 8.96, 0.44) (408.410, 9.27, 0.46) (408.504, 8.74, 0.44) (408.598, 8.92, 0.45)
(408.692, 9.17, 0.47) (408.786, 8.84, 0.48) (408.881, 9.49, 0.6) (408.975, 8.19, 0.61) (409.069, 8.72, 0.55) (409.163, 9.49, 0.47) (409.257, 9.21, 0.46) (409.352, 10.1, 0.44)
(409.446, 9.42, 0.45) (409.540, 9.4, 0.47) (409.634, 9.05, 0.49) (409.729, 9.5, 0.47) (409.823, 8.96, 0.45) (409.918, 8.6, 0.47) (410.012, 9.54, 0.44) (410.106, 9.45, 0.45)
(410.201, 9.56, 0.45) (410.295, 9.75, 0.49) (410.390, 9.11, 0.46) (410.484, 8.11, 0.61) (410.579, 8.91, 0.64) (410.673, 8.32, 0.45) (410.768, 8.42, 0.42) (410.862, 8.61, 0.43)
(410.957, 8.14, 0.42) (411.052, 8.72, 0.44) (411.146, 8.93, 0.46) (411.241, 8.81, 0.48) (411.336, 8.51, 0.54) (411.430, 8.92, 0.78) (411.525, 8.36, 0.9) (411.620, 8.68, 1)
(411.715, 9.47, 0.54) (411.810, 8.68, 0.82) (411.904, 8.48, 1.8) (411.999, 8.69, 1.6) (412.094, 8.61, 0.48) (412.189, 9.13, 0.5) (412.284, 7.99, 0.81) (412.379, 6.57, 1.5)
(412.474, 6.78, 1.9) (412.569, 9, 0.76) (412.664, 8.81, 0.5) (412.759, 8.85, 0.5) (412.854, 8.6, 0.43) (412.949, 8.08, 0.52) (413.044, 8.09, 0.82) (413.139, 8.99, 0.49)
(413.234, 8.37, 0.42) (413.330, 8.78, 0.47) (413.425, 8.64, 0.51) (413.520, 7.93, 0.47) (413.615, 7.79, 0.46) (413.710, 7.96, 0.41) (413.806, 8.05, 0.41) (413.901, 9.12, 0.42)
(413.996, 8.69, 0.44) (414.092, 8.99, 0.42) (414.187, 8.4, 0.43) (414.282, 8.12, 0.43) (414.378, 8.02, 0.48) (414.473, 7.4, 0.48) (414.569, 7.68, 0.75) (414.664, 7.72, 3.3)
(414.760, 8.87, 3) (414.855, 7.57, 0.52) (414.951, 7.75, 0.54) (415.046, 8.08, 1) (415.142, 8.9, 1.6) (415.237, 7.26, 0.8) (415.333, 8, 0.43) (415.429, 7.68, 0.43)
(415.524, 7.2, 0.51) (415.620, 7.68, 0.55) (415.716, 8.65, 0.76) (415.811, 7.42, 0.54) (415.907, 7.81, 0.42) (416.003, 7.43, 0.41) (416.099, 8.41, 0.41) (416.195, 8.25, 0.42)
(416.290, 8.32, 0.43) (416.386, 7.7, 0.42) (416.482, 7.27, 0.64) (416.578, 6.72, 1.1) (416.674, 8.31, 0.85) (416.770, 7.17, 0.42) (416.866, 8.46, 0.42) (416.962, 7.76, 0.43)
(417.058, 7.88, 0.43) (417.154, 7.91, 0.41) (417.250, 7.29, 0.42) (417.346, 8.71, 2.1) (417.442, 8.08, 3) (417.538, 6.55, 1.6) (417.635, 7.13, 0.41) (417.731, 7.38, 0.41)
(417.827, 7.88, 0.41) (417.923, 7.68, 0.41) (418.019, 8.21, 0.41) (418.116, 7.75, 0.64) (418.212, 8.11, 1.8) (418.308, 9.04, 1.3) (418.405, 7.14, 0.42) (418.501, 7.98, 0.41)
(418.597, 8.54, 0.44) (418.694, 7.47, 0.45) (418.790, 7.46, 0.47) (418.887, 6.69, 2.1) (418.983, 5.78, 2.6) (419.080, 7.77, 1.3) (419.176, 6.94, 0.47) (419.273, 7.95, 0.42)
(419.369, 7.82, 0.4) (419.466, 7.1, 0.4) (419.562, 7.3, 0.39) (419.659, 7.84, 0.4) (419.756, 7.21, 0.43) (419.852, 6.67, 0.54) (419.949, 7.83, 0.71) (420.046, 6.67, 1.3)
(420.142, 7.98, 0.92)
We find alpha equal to 1.9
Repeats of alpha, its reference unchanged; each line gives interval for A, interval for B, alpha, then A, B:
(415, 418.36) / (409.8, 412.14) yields 2.7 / -1.03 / 1.64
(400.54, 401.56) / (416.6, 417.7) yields 2.0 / 0.12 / 2.16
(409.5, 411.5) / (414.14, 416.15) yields 1.7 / 0.05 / 1.70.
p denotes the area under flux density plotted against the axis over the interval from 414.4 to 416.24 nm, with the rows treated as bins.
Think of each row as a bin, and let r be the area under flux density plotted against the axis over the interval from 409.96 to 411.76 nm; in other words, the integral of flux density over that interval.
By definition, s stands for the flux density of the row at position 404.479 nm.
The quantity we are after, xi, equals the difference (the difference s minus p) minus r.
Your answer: -22.0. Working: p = 14.5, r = 15.9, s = 8.48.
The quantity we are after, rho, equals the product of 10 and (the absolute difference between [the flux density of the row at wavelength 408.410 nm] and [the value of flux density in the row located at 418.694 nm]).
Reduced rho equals 18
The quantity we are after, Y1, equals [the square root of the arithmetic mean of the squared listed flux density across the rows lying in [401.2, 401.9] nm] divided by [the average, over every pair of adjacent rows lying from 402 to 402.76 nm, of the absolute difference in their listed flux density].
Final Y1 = 26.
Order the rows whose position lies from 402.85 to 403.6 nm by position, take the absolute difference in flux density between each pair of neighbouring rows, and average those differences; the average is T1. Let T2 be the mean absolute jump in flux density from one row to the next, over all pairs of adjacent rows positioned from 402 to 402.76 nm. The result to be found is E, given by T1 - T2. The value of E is 0.1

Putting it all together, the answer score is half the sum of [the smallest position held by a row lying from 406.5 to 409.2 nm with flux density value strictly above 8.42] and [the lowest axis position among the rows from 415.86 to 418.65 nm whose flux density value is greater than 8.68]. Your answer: 411.94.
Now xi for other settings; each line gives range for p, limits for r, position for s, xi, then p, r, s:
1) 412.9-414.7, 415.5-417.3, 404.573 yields -19.4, 14.9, 14.0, 9.49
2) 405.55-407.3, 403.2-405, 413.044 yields -23.3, 15.8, 15.6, 8.09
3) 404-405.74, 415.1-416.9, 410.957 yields -21.2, 15.2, 14.1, 8.14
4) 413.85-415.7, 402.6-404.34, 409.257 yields -21.0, 14.9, 15.2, 9.21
